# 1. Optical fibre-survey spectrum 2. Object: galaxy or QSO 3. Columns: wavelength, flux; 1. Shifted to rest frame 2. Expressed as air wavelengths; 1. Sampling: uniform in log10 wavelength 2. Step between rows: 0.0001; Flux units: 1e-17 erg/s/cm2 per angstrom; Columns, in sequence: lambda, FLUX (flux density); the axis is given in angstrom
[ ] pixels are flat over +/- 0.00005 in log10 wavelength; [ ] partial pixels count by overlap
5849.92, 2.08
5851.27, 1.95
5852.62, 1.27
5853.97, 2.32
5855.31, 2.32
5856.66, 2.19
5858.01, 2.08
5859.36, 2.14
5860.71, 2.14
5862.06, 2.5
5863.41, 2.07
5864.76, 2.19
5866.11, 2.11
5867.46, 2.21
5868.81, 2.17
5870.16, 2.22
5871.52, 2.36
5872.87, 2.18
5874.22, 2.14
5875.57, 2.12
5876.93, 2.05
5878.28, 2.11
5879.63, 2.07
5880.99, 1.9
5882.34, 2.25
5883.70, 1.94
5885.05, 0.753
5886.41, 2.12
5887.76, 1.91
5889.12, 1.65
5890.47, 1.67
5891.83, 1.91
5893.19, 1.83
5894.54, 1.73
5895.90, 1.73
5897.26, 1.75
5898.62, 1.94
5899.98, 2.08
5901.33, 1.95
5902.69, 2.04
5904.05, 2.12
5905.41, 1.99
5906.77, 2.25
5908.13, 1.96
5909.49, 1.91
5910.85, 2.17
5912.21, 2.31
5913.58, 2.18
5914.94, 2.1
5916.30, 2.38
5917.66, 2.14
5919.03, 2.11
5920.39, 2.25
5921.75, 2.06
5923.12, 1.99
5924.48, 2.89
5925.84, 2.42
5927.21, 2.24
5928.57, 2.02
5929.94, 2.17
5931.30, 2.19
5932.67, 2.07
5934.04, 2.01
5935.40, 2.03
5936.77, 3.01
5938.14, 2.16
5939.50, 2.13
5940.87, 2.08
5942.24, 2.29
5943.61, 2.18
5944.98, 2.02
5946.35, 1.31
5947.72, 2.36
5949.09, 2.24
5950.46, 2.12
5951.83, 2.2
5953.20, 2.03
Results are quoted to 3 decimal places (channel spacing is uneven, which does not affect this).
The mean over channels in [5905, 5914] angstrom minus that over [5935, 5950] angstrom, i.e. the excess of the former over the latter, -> -0.055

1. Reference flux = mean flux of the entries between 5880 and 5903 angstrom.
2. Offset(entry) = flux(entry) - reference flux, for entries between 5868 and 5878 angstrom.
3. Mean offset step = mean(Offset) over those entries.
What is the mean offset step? 0.34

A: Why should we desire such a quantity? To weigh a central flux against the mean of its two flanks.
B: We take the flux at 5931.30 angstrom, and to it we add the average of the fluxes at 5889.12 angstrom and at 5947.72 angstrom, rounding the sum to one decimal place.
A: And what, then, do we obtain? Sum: 4.2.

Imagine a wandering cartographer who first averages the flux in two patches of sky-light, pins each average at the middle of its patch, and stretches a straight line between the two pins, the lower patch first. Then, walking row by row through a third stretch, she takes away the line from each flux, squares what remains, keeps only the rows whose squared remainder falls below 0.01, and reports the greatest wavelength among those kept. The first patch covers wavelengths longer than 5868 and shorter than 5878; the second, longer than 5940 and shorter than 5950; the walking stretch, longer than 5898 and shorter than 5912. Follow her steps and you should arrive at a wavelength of 5910.85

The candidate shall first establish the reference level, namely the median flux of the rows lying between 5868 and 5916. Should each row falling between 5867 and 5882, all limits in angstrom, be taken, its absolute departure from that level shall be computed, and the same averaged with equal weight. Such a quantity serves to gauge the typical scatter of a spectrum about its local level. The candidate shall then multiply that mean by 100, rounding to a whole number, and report 12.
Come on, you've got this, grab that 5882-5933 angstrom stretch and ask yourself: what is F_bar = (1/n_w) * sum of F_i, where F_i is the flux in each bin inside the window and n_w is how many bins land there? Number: 2.03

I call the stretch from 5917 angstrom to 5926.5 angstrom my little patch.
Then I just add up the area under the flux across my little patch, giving 22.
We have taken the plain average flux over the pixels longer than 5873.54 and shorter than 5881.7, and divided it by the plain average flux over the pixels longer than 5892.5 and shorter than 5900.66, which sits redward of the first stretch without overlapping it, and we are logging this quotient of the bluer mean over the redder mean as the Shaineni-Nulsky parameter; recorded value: 1.12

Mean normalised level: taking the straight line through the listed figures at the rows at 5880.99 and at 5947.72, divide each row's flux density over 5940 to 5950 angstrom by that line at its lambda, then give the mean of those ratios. 0.88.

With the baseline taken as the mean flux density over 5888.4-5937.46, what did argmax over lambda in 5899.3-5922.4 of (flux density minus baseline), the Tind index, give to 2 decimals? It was 5916.30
